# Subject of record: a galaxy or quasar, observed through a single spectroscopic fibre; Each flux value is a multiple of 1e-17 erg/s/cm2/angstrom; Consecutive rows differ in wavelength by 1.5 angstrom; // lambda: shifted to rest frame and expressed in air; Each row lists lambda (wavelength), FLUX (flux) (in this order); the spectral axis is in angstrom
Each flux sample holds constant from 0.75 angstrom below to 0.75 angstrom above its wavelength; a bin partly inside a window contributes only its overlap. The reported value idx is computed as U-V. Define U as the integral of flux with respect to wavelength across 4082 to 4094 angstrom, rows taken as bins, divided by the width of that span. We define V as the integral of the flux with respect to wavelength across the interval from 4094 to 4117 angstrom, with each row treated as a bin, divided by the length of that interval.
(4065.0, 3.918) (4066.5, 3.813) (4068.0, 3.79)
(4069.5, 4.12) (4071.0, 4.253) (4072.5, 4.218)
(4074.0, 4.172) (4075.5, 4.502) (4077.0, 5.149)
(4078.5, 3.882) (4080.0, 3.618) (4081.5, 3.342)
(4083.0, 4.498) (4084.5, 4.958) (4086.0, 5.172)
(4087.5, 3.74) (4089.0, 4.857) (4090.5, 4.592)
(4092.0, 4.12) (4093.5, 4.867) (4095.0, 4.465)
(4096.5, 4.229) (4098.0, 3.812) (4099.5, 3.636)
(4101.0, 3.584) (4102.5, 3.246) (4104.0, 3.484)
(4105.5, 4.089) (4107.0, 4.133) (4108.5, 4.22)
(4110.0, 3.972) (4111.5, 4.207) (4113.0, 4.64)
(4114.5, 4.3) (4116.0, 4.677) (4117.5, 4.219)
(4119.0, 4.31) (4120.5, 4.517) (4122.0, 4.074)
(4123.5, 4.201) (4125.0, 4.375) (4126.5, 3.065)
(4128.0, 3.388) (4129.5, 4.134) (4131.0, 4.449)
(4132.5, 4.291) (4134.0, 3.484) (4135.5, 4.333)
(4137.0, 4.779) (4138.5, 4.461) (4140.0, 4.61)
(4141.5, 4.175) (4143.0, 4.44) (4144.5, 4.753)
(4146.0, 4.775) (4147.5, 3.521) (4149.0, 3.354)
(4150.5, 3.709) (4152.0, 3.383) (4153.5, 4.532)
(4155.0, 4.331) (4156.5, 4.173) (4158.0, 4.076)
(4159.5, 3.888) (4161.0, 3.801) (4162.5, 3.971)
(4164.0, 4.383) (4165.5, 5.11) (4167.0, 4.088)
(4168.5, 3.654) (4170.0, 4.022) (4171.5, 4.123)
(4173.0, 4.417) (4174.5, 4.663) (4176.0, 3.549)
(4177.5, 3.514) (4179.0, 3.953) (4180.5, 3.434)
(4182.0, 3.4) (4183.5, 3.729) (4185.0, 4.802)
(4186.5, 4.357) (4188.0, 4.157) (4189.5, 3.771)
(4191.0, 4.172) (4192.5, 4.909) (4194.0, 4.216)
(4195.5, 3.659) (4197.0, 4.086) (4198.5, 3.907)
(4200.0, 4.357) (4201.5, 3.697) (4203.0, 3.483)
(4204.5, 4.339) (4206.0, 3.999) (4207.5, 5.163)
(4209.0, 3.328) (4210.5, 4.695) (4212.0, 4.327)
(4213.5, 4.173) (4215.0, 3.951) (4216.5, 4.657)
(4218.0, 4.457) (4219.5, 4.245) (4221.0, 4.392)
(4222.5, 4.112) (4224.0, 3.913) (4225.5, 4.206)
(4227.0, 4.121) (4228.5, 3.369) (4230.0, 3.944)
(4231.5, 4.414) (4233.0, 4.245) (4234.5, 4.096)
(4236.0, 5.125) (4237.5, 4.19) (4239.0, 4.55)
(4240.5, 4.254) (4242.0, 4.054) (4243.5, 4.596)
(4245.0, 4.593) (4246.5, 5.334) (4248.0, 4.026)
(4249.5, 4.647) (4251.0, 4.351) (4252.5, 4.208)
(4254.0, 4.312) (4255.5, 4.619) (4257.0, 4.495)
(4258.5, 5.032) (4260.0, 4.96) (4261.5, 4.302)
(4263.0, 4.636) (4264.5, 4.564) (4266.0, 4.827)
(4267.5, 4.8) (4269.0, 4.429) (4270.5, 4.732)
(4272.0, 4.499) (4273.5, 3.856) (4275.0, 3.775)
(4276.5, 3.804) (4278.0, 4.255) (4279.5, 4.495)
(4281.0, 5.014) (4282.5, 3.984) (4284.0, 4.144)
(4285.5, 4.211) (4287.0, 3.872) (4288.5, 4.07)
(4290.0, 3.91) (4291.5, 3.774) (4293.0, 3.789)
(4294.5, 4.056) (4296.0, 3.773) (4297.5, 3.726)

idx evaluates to 0.51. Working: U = 4.57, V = 4.06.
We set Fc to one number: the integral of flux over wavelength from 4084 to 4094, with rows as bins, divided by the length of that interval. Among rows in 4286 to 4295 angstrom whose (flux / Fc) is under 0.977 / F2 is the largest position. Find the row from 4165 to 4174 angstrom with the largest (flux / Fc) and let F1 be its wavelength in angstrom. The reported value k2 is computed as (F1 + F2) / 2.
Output 4230.0 angstrom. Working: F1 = 4165.5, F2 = 4294.5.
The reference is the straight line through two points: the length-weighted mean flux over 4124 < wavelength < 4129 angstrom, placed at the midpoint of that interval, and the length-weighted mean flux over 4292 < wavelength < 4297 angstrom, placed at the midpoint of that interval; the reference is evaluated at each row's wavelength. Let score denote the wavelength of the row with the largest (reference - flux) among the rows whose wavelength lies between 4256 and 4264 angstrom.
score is 4261.5 angstrom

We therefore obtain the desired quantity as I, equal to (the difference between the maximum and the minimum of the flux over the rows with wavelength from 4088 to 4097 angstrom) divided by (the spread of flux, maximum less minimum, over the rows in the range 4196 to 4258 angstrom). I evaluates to 0.4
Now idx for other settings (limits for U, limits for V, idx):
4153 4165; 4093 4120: 0.04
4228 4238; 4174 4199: 0.21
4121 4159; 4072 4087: -0.23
